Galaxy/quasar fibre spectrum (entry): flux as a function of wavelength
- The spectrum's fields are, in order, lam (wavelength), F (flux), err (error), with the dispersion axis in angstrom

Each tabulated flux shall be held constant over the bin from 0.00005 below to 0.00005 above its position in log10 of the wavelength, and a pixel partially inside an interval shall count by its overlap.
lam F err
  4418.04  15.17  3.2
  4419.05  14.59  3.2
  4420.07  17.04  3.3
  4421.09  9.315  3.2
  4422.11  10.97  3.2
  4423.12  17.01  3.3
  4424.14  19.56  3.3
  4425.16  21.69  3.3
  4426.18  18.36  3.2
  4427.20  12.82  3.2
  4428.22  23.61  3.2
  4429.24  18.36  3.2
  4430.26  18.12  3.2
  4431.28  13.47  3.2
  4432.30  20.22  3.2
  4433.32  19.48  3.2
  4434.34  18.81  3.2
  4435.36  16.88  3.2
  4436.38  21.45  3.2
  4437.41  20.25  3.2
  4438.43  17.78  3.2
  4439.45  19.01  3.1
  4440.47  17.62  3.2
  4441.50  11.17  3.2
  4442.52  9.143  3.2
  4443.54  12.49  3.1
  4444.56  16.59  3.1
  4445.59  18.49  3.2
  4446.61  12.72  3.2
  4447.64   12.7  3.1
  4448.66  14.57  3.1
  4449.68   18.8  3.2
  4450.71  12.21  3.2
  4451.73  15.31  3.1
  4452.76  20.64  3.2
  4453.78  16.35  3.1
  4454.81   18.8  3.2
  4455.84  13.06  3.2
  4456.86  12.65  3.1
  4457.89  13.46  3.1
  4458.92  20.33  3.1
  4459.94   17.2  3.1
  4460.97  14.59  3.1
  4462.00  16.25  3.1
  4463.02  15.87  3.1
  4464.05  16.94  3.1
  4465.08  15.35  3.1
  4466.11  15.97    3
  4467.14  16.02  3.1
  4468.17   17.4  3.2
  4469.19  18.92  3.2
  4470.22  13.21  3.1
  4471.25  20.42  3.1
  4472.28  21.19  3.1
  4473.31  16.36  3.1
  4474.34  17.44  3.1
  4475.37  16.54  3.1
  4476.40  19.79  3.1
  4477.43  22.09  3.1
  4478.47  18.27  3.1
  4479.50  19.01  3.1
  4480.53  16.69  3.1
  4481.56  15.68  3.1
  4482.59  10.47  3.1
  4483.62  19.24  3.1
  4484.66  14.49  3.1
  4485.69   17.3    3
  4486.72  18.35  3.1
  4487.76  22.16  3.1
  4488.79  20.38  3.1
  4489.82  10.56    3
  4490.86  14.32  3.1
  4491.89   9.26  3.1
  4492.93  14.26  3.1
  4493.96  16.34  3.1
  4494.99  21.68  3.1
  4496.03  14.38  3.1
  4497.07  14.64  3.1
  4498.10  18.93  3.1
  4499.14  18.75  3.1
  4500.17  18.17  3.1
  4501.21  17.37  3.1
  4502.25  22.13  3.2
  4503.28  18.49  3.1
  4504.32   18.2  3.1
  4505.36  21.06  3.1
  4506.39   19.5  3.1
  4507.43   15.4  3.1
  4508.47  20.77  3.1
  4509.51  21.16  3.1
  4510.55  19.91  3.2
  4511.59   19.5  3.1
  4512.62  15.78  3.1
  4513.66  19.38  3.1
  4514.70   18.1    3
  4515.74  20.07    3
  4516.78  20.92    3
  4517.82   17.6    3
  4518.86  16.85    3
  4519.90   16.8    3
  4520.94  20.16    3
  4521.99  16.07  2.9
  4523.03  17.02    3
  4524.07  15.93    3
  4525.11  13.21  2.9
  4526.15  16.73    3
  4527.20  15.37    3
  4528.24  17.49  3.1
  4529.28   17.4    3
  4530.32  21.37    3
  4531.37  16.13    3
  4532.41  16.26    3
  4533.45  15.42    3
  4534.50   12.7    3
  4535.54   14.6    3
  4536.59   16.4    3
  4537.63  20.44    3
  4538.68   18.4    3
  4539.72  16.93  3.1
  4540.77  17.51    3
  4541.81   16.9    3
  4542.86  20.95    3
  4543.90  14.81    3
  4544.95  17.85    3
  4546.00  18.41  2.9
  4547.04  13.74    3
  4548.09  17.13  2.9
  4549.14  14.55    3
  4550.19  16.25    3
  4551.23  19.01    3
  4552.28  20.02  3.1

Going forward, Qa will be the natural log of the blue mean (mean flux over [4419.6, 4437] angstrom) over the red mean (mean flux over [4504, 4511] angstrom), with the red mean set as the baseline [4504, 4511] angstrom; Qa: -0.106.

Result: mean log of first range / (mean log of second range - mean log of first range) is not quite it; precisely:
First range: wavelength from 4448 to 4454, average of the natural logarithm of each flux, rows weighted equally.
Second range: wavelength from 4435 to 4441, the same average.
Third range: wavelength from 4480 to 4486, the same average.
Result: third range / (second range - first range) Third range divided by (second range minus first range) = 18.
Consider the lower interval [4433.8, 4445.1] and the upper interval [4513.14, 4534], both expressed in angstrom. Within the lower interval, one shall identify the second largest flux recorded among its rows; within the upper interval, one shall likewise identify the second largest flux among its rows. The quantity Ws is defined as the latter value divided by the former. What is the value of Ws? 1.03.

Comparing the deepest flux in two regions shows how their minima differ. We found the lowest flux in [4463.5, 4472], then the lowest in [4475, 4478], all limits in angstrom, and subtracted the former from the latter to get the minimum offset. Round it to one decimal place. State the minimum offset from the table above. 3.3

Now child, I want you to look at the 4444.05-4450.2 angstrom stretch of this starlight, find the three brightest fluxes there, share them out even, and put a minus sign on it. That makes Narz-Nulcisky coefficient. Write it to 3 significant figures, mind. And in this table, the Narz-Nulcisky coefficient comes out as -18.0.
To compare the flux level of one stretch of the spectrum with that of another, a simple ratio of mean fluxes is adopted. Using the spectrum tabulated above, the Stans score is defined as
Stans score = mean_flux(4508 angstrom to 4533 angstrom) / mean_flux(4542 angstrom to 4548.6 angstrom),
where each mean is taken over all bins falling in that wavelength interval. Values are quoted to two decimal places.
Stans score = 1.04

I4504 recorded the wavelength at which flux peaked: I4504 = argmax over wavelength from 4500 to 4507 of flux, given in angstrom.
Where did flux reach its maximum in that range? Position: 4502.25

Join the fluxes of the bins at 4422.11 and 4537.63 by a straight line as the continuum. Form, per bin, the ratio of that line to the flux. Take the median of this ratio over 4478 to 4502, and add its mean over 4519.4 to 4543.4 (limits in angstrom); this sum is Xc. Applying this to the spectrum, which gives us 2.15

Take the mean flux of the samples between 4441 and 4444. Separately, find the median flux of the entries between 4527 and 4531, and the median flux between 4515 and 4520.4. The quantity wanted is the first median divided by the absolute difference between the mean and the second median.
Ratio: 3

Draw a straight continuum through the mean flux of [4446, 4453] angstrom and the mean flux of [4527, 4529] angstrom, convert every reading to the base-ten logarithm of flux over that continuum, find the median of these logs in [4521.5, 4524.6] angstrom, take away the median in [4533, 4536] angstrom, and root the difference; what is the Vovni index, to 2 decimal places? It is 0.22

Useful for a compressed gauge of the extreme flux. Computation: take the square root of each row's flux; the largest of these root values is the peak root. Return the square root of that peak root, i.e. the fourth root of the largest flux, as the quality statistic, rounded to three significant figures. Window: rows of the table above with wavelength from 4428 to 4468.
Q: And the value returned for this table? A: 2.20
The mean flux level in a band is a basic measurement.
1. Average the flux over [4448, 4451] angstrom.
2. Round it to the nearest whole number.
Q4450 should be 15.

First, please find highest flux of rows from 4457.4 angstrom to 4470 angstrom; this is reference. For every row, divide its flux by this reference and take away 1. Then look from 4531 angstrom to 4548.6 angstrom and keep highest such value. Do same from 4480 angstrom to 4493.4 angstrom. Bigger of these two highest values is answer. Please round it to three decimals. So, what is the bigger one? 0.090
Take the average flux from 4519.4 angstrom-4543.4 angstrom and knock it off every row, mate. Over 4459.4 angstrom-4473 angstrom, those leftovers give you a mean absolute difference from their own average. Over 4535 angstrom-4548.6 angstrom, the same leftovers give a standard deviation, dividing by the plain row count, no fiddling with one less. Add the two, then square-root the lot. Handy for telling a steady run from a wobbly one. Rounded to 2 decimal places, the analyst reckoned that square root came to 1.92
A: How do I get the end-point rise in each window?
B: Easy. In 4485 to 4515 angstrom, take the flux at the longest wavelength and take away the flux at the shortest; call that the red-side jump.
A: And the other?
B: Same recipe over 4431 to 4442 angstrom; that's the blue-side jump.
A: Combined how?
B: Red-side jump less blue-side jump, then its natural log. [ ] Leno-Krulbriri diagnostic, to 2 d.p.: 1.13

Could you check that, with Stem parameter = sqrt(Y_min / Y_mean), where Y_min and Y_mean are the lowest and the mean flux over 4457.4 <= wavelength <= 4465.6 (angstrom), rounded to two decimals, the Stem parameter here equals 0.91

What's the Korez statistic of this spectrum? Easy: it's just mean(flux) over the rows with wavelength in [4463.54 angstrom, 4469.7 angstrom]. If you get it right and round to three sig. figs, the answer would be 16.8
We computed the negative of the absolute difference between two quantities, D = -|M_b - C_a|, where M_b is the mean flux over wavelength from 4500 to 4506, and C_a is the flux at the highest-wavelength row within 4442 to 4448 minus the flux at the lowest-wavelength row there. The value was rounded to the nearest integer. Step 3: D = -16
